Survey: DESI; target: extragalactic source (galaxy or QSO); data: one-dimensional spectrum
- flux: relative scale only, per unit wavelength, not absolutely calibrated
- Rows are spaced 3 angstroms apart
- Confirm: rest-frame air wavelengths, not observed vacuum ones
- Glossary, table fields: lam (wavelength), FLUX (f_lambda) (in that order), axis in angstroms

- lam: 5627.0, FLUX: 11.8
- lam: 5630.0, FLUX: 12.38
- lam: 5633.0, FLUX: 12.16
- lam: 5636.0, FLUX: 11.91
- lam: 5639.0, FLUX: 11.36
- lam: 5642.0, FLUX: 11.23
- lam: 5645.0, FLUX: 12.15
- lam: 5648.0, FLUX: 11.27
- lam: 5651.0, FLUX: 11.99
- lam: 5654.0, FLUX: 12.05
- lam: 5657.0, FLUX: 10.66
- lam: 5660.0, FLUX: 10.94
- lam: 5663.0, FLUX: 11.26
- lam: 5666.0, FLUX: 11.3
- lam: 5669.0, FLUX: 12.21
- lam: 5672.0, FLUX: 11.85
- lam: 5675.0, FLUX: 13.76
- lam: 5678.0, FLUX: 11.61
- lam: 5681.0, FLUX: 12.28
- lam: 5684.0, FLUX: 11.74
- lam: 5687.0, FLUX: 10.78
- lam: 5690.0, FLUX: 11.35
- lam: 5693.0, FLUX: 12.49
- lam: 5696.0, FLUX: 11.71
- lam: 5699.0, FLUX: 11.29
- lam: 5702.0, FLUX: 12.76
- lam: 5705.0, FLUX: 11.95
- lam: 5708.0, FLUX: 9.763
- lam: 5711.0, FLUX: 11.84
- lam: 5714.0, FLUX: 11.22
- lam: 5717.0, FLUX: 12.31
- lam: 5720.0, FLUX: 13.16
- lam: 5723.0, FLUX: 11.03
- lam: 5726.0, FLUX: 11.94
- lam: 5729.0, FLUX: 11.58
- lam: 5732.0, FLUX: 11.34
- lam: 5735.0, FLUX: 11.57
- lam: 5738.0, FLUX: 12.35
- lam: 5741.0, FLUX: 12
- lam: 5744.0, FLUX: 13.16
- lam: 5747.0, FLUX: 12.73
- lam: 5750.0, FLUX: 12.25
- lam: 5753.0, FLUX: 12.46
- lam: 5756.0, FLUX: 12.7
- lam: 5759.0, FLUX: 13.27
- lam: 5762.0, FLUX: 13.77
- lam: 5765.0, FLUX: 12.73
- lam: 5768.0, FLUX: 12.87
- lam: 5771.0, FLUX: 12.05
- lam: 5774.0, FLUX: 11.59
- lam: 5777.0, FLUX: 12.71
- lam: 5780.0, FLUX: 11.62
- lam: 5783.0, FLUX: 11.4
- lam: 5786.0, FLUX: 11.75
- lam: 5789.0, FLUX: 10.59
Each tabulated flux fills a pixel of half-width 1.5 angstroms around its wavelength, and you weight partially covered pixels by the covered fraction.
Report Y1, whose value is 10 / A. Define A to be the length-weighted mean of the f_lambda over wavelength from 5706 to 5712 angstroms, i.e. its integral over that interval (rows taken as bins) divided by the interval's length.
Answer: 0.925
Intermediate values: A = 10.8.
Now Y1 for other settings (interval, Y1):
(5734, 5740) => 0.834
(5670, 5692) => 0.838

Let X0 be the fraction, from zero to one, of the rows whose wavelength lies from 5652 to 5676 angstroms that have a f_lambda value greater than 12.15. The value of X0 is 0.25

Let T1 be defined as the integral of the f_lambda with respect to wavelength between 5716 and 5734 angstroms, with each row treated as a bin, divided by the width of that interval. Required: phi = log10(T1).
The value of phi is 1.07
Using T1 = 11.9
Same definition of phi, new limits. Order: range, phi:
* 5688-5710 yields 1.06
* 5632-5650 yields 1.07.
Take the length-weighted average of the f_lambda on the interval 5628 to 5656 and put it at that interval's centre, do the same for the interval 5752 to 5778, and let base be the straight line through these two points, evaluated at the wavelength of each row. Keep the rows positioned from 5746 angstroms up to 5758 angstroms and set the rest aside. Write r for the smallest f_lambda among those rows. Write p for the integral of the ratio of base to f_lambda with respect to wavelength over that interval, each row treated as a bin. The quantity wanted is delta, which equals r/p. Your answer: 1.02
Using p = 12.0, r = 12.25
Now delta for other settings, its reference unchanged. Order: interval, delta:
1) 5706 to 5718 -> 0.74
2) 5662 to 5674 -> 0.92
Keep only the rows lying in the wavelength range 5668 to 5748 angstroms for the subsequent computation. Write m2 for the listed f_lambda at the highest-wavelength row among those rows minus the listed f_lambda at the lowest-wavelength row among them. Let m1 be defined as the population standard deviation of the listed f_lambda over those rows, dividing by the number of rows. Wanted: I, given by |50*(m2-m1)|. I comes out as 14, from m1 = 0.8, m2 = 0.5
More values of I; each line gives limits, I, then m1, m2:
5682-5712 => 35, 0.8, 0.1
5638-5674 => 0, 0.5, 0.5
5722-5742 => 28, 0.4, 1.0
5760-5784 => 157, 0.8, -2.4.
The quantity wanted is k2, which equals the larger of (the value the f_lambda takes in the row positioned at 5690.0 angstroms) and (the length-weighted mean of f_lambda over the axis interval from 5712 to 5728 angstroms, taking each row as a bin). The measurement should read 11.9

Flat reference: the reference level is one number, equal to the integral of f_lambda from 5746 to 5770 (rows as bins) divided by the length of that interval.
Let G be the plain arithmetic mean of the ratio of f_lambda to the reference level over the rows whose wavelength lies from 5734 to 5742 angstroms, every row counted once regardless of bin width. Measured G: 0.933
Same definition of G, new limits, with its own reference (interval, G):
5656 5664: 0.854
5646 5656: 0.917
